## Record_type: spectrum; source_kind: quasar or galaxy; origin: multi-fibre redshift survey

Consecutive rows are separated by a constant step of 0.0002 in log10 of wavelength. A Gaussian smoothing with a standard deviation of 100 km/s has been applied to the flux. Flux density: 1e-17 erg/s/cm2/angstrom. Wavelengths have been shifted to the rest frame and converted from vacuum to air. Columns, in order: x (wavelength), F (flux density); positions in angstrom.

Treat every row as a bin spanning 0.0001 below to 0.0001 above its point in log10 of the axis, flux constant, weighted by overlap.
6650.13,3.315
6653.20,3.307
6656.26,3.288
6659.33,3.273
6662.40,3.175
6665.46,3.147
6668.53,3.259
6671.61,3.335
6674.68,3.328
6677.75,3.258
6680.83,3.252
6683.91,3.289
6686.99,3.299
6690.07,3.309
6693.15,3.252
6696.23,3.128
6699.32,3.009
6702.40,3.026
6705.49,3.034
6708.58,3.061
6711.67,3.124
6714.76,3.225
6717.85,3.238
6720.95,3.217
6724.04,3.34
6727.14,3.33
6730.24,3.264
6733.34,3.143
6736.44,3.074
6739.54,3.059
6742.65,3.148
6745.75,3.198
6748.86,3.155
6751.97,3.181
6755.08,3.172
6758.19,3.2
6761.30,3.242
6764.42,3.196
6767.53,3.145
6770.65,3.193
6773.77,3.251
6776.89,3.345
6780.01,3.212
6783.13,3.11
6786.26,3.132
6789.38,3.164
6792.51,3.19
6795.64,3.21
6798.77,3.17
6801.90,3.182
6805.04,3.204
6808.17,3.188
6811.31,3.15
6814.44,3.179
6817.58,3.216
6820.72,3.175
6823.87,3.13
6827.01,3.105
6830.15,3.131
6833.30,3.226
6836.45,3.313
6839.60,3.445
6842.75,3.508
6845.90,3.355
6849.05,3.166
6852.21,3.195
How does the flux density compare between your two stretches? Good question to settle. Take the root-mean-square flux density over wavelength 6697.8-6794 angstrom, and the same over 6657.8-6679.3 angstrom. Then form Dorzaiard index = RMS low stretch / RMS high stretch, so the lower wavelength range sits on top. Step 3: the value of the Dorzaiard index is 1.03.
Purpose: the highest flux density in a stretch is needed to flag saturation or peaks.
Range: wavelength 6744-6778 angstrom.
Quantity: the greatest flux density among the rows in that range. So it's 3.345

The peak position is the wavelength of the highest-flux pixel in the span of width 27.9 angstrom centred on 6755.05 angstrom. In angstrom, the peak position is 6761.30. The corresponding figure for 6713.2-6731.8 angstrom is 6724.04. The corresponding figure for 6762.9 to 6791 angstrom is 6776.89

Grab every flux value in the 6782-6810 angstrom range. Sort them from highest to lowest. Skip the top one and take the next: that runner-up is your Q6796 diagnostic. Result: 3.204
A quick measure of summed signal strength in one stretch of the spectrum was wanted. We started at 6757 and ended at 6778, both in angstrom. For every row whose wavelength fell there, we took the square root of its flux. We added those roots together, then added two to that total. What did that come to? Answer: 14.6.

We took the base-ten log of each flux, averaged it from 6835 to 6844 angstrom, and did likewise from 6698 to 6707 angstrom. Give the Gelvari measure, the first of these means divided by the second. 1.11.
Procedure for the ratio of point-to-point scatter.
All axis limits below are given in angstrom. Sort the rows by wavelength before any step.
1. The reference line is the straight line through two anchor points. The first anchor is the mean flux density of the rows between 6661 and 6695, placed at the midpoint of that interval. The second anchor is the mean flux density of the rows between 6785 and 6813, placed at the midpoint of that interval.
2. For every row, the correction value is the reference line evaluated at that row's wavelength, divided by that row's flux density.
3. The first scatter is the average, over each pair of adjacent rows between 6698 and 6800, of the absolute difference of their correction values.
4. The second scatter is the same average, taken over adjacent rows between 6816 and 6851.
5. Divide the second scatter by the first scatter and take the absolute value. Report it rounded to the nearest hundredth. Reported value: 1.55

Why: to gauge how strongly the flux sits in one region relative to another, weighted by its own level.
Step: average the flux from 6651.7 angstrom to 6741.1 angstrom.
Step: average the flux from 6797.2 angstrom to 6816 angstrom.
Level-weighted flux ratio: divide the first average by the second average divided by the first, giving 3.24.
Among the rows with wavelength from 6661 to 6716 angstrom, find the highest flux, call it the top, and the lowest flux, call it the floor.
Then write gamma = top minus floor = 0.33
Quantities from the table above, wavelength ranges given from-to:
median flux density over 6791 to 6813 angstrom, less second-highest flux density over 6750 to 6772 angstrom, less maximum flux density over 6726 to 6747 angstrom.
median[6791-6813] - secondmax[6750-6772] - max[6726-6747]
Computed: -3.34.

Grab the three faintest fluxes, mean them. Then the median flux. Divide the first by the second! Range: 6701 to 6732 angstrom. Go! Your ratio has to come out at 0.944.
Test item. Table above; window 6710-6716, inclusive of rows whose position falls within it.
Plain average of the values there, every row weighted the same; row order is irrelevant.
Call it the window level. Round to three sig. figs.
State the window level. 3.17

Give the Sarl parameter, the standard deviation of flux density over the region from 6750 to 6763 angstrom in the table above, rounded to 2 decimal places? 0.03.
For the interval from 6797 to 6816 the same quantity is 0.02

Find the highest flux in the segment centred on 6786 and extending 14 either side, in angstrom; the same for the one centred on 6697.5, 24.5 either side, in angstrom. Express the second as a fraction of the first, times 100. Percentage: 99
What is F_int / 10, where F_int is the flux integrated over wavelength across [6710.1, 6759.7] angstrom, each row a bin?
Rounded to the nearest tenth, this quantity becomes 15.8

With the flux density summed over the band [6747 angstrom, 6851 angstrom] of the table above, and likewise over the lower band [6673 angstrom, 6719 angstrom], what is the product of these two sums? 5067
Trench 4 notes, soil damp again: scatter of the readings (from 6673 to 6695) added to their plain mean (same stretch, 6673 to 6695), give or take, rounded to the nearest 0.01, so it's 3.31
